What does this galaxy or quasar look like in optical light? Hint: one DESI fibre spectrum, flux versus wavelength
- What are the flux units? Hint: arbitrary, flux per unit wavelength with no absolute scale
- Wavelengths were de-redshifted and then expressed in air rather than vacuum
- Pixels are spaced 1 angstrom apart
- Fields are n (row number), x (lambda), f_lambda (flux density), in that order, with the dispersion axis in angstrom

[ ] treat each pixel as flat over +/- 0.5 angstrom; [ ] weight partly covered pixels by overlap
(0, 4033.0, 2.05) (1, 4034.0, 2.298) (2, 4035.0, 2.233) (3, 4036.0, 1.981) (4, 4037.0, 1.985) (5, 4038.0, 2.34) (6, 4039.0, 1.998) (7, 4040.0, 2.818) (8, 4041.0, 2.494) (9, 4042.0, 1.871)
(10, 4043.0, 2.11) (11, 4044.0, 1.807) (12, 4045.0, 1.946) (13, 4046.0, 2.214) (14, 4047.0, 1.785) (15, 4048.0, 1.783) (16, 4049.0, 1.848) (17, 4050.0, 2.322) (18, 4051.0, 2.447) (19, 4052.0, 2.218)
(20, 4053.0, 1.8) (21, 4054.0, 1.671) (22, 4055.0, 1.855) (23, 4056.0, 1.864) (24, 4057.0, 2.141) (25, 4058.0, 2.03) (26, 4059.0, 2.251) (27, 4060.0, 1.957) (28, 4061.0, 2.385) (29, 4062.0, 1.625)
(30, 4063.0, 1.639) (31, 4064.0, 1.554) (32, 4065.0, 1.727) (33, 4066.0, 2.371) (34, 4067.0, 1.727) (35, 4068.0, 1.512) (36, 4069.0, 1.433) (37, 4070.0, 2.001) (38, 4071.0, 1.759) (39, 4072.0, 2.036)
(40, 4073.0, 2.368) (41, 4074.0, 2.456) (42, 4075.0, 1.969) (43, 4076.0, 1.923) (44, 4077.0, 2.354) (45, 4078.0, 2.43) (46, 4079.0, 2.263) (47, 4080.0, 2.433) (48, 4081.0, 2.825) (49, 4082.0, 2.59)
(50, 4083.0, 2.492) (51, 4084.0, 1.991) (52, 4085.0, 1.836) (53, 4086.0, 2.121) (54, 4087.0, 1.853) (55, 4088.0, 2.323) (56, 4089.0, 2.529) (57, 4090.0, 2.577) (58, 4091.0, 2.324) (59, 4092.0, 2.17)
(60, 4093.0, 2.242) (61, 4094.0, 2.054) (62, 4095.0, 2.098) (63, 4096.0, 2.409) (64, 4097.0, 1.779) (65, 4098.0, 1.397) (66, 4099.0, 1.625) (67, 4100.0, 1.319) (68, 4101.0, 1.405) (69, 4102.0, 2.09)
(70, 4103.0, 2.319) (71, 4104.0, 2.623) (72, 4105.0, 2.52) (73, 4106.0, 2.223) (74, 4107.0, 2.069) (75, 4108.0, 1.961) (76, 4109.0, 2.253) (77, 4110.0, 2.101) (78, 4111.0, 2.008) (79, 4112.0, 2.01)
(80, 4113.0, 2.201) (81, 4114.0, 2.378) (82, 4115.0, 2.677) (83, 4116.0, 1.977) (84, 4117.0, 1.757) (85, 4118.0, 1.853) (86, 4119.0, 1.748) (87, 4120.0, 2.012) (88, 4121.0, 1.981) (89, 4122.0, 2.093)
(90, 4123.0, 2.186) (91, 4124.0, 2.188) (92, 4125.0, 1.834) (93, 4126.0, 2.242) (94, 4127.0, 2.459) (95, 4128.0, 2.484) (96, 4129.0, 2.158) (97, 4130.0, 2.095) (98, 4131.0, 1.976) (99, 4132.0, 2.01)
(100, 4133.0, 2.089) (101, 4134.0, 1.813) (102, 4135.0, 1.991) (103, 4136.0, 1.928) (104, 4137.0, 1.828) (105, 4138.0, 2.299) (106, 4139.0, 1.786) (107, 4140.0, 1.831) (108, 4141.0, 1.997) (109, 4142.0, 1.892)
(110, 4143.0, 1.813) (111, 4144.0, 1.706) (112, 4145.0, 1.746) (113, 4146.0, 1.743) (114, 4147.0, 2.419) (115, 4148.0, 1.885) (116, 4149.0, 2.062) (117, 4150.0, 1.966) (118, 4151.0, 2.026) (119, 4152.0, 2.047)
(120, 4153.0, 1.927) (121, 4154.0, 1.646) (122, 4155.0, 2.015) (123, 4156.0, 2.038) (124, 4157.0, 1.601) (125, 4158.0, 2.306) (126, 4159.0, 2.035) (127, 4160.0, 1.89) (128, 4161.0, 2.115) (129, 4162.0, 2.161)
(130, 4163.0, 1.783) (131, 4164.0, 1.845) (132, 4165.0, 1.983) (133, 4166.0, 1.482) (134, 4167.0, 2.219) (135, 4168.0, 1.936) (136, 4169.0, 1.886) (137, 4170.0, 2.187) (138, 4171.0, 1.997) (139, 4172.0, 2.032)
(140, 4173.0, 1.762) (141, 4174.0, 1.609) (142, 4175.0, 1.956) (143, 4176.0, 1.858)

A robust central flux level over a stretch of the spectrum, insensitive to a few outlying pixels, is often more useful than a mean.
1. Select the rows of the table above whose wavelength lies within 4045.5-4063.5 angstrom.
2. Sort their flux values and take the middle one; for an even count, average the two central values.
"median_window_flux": 1.91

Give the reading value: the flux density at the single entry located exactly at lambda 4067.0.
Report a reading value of 1.727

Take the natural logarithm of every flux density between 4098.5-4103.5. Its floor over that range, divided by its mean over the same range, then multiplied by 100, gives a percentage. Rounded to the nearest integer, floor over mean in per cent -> 52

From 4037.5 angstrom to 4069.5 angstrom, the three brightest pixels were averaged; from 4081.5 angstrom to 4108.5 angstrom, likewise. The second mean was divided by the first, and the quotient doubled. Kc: 2.01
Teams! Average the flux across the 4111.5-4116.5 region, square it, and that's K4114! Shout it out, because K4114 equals 5.1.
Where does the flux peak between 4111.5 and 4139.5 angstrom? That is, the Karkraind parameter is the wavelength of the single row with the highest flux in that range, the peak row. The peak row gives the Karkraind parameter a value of 4115.0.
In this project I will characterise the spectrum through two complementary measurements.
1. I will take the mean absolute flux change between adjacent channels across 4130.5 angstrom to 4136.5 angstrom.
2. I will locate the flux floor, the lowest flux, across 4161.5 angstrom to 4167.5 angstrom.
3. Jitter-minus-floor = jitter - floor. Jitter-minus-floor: -1.36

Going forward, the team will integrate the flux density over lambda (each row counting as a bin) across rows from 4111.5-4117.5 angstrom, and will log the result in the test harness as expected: 13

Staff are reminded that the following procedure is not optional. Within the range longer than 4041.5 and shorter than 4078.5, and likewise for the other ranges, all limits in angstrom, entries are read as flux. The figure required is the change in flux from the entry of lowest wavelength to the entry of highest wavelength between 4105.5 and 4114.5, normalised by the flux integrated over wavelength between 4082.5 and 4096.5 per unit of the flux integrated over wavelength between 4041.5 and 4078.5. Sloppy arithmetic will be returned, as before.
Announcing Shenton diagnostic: 0.37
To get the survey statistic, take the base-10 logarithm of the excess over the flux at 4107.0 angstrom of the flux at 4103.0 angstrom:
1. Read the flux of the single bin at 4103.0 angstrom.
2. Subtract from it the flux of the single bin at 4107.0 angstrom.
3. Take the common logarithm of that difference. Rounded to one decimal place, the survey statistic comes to -0.6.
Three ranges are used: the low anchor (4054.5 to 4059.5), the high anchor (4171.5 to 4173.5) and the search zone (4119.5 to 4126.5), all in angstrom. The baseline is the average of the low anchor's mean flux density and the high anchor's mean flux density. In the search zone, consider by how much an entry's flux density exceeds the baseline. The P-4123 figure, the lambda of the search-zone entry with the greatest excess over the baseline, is 4126.0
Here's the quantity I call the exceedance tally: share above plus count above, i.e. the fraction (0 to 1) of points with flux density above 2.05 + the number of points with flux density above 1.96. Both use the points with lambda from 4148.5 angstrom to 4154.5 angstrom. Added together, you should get 4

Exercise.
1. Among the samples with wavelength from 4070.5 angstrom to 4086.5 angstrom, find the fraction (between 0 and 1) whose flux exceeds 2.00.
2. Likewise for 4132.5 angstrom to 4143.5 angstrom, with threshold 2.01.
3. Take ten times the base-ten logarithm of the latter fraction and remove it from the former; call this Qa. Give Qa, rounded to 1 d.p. 8.1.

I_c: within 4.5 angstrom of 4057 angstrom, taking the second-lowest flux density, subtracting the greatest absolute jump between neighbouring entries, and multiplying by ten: 13.7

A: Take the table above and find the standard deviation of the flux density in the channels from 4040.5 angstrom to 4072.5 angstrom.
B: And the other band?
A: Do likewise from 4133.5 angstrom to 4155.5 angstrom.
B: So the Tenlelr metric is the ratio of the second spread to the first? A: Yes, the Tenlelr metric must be 0.64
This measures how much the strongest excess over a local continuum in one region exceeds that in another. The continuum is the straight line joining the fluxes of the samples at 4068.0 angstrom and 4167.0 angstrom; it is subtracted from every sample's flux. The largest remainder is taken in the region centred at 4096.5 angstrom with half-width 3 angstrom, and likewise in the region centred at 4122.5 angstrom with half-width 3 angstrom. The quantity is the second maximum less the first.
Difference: -0.4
